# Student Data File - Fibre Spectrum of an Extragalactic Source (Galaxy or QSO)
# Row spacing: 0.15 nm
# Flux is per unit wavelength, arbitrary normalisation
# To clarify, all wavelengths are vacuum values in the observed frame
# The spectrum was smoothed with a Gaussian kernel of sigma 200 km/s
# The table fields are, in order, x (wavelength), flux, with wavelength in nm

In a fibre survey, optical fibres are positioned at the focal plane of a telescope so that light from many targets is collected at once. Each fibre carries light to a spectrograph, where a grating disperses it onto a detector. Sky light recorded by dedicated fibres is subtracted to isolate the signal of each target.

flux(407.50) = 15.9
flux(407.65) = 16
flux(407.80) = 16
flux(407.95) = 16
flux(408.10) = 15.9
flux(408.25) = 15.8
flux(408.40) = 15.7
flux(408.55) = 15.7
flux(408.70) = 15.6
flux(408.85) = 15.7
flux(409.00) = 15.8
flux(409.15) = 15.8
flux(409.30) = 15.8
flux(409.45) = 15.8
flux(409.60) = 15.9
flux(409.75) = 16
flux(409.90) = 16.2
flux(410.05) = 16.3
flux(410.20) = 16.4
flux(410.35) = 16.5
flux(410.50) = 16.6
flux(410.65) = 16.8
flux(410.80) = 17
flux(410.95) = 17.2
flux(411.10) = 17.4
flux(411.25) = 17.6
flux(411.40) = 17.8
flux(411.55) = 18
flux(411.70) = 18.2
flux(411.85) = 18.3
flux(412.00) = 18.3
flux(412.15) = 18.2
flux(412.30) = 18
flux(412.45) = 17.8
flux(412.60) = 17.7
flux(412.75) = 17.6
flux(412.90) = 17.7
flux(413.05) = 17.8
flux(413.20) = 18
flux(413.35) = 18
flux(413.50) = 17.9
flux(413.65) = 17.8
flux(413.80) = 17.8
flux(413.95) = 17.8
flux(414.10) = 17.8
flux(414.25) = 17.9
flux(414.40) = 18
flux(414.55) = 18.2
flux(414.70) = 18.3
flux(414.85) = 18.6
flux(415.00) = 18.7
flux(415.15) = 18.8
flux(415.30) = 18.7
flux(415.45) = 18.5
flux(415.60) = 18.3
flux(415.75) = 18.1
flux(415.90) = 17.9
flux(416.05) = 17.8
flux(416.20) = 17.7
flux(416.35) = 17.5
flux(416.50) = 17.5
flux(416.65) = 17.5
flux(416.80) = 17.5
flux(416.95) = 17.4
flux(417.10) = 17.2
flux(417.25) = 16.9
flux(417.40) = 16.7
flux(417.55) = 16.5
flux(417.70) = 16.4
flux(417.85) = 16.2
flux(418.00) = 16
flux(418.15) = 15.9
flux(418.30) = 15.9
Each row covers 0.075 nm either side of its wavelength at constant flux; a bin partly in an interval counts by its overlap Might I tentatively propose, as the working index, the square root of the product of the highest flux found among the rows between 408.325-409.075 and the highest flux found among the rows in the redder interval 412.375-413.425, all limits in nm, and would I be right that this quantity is 16.9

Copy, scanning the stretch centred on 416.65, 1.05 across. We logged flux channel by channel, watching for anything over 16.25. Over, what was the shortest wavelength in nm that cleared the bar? 416.20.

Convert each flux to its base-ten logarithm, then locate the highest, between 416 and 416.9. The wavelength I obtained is 416.05 nm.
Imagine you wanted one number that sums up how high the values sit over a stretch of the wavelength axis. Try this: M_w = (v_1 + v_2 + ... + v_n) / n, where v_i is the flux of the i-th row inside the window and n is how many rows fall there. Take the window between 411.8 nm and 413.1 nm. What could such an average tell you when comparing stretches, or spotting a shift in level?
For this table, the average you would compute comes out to 17.9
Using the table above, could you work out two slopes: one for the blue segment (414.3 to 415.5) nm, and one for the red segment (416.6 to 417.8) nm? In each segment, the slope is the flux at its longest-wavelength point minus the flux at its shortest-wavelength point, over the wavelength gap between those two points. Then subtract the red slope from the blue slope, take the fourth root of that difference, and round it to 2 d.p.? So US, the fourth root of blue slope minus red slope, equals 1.11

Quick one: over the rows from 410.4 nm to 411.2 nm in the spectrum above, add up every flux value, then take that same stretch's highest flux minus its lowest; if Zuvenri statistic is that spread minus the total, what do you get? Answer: -84.2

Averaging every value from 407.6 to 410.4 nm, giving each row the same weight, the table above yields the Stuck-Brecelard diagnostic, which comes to 15.9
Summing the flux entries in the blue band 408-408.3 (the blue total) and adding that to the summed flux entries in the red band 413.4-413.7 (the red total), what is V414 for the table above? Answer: 67.4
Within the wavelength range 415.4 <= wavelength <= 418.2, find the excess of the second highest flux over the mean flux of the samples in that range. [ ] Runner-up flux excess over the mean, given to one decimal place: 1.1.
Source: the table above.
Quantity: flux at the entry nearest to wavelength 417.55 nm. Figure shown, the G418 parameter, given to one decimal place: 16.5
